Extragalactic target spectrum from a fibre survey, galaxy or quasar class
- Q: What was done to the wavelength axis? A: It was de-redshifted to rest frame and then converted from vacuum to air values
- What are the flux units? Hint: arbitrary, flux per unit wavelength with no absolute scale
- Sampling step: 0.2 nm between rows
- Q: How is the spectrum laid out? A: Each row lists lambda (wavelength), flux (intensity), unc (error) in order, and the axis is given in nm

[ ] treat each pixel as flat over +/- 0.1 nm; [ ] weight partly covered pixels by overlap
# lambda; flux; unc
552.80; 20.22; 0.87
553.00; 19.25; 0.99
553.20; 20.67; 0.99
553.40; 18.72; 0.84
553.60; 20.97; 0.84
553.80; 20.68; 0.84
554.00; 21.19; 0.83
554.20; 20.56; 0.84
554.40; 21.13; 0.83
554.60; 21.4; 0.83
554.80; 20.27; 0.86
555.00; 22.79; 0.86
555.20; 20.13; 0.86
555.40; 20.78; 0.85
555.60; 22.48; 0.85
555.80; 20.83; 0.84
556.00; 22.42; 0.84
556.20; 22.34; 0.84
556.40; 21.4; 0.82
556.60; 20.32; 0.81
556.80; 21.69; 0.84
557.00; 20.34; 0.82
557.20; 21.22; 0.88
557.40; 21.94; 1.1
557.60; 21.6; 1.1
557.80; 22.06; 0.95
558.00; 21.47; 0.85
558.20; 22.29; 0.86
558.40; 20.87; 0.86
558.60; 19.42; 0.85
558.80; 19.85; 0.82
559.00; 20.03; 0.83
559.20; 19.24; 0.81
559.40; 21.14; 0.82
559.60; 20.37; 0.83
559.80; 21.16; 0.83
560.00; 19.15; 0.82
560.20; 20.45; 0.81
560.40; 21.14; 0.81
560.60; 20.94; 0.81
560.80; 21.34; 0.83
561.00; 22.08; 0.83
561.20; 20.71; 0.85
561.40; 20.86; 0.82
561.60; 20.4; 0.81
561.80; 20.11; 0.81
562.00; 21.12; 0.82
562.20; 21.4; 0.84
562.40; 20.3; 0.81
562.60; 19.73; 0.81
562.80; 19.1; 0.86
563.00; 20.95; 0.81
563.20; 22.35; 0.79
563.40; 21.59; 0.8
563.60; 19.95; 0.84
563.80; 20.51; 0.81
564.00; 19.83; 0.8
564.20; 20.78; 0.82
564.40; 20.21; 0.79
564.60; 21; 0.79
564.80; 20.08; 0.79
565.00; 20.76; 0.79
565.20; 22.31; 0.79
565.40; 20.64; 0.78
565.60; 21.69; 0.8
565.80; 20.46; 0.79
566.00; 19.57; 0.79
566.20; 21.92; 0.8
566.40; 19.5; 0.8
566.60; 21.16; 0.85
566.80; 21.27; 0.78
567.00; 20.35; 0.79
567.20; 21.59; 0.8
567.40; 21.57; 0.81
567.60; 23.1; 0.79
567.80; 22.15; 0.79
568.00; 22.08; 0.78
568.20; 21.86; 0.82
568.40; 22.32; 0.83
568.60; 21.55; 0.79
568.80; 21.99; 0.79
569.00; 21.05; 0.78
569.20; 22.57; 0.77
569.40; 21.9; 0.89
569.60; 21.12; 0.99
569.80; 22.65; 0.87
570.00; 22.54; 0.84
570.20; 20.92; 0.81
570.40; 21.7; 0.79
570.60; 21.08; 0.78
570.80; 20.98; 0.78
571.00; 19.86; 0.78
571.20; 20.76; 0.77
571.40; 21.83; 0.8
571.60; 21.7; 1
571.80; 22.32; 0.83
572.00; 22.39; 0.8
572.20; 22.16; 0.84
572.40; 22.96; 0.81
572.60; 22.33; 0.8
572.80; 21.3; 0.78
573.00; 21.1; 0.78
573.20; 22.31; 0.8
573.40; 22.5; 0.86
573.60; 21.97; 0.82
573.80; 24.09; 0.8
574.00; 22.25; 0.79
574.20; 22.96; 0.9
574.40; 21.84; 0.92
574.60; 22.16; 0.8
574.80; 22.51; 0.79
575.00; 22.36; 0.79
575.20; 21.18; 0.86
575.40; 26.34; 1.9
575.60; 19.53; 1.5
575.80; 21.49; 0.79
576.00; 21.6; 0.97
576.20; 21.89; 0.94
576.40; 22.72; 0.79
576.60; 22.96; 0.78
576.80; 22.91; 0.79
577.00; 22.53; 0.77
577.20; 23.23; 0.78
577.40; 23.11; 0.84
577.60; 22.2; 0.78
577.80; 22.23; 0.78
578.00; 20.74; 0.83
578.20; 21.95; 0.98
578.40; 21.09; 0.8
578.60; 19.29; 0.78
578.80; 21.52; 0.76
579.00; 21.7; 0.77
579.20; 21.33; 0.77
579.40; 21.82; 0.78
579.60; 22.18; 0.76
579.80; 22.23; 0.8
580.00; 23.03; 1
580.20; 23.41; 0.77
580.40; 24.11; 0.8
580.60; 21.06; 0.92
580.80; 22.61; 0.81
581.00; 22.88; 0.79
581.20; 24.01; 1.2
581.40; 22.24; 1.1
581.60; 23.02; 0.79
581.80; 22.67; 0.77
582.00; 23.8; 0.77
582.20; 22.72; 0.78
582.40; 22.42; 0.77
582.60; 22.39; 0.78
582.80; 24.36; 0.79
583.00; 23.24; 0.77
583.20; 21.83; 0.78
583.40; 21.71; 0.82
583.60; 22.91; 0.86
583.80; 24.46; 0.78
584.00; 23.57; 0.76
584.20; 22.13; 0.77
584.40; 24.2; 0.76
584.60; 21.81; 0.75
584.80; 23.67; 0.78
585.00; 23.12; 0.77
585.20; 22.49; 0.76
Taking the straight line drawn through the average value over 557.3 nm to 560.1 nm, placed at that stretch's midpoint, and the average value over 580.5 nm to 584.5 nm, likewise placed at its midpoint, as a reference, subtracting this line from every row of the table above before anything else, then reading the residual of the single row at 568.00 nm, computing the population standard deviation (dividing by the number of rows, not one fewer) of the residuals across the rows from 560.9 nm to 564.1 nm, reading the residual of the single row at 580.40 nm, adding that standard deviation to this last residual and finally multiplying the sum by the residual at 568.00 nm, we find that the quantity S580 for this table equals 1.1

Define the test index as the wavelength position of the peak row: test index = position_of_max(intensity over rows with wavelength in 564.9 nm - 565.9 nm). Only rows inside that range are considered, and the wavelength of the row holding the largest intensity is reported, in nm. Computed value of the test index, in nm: 565.20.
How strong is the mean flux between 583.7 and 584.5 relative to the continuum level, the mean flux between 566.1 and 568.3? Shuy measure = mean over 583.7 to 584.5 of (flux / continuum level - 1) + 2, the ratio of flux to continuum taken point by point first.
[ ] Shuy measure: 2.10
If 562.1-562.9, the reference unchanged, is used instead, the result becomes 1.94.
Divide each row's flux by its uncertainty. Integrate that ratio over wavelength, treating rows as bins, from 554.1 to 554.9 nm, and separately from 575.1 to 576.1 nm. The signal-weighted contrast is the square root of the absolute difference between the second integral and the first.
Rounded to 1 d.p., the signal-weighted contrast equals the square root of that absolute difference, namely 0.6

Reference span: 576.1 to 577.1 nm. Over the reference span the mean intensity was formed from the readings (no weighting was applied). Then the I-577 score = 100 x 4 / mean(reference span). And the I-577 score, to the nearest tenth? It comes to 17.7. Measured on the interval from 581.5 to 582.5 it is 17.4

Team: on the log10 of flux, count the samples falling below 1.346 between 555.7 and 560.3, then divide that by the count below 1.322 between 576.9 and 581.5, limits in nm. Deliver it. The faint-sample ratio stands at 10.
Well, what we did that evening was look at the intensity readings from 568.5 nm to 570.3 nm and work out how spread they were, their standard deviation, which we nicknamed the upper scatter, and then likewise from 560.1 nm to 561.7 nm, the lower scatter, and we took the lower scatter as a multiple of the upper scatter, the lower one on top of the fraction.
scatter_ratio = 0.79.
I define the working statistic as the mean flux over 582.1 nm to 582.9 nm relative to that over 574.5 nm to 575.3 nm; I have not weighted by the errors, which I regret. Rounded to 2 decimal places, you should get 1.04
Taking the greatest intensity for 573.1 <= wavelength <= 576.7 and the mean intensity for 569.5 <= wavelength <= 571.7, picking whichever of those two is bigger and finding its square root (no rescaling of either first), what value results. 5.13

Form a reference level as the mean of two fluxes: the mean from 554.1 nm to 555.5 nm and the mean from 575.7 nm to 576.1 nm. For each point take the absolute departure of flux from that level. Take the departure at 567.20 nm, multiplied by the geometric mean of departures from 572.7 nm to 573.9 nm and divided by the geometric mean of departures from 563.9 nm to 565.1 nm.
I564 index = 0.20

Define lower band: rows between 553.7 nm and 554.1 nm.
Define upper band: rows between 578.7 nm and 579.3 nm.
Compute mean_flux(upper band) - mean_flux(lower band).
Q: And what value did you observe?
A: 0.58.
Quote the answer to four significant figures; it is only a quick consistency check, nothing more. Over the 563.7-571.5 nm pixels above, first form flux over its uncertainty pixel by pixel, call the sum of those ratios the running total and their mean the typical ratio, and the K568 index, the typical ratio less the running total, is -1005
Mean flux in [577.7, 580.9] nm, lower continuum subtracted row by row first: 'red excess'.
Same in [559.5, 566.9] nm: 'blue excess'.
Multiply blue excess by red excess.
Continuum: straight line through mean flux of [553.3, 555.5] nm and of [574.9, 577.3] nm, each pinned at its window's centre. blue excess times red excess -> 0.52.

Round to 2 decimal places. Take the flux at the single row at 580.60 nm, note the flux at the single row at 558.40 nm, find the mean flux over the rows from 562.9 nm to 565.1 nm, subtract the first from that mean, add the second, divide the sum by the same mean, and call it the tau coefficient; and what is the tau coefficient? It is 0.99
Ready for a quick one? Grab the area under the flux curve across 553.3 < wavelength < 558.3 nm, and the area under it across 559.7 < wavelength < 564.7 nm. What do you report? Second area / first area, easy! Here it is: 0.97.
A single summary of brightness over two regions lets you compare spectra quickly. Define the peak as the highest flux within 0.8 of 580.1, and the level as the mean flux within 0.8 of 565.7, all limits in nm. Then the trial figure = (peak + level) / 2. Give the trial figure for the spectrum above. 22.5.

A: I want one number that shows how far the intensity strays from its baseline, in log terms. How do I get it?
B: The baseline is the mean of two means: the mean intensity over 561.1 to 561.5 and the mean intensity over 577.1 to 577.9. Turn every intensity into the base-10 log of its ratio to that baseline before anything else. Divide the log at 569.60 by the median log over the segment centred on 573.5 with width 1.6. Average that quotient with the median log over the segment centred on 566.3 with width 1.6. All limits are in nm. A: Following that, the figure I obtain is -0.6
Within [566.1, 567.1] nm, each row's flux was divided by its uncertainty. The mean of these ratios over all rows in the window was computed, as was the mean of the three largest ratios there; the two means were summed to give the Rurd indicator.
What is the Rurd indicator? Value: 53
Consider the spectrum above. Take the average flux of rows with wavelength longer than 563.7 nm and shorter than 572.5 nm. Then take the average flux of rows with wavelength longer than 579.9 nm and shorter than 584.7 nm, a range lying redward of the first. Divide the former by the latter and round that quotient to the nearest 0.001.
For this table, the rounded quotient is 0.932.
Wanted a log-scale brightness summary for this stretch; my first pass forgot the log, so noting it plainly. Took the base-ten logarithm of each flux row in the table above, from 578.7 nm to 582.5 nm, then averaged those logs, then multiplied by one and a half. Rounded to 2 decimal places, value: 2.03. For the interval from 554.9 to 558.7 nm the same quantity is 1.99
